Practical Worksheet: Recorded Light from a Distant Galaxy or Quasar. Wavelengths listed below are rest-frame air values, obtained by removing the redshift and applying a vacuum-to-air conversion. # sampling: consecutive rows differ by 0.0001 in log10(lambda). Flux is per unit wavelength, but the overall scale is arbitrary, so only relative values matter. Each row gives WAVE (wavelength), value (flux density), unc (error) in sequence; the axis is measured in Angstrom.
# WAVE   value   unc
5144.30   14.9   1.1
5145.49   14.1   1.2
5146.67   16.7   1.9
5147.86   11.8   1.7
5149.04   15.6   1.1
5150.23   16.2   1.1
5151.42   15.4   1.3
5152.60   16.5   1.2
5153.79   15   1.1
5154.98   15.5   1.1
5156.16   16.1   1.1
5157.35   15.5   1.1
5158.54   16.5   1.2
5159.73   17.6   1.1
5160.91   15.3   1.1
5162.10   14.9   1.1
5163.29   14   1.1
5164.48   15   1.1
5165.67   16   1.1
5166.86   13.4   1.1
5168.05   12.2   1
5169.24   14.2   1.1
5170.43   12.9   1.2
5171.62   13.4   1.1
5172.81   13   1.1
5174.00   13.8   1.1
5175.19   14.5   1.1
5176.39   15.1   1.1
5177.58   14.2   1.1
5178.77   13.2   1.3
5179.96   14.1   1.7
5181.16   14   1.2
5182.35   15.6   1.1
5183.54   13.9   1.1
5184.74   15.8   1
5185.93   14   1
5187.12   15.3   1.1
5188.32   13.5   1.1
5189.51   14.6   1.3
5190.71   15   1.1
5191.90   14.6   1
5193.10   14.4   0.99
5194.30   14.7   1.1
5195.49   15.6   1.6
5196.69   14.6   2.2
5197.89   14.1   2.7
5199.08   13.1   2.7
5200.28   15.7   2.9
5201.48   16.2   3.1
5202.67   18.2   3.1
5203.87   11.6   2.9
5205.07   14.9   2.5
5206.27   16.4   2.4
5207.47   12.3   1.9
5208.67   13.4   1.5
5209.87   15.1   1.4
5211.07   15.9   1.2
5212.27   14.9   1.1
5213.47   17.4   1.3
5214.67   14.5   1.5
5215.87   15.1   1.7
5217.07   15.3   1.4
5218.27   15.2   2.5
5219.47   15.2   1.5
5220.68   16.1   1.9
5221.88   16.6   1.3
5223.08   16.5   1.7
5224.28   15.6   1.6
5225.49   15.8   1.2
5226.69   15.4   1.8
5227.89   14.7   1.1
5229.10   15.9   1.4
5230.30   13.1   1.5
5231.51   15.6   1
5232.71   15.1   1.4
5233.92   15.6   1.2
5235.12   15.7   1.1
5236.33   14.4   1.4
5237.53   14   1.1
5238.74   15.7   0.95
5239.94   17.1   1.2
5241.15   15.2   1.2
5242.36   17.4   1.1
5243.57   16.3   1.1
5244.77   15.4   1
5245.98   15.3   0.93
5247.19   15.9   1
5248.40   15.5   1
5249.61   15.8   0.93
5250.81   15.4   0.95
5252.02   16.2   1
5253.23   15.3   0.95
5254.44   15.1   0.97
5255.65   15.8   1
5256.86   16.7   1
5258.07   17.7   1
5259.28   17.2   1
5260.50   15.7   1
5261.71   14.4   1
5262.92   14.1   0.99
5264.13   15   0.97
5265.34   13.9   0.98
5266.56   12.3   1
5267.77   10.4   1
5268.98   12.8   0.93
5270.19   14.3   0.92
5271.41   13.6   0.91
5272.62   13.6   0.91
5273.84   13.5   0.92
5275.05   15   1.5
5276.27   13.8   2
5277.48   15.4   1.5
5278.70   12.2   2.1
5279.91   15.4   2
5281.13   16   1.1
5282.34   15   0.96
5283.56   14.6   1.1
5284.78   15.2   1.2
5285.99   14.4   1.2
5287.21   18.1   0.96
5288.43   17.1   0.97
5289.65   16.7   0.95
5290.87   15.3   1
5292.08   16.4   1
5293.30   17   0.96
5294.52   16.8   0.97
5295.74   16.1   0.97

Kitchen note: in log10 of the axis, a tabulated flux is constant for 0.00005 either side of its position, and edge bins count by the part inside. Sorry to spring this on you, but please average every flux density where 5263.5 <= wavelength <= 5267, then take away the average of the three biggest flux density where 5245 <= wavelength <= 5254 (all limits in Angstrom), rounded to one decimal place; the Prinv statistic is -2.2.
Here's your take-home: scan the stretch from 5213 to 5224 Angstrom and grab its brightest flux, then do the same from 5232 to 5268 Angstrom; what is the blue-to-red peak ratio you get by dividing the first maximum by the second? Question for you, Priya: 0.98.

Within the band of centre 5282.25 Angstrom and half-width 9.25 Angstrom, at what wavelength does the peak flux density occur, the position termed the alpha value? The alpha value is 5287.21 Angstrom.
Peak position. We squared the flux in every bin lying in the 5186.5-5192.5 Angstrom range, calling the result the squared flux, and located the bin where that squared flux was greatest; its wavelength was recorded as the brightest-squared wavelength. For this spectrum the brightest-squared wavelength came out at 5187.12 Angstrom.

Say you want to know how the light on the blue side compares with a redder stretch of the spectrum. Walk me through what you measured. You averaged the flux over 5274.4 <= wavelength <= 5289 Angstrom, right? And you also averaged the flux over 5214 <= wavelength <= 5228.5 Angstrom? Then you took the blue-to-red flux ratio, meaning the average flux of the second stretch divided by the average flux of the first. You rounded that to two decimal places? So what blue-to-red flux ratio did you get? 1.02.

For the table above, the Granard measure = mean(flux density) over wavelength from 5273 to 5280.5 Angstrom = 14.2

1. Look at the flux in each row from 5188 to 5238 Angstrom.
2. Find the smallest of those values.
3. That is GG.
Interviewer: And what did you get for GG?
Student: 11.6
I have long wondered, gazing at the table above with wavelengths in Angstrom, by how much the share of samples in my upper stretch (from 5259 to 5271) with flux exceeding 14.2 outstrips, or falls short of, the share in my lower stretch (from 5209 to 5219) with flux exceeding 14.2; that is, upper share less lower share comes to -0.50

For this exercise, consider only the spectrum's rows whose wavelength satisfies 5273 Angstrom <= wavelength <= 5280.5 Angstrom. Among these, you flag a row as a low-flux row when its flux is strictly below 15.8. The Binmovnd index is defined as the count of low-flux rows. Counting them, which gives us 6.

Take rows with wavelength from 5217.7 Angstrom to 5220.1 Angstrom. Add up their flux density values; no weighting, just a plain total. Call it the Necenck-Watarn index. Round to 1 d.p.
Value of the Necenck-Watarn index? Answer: 30.4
